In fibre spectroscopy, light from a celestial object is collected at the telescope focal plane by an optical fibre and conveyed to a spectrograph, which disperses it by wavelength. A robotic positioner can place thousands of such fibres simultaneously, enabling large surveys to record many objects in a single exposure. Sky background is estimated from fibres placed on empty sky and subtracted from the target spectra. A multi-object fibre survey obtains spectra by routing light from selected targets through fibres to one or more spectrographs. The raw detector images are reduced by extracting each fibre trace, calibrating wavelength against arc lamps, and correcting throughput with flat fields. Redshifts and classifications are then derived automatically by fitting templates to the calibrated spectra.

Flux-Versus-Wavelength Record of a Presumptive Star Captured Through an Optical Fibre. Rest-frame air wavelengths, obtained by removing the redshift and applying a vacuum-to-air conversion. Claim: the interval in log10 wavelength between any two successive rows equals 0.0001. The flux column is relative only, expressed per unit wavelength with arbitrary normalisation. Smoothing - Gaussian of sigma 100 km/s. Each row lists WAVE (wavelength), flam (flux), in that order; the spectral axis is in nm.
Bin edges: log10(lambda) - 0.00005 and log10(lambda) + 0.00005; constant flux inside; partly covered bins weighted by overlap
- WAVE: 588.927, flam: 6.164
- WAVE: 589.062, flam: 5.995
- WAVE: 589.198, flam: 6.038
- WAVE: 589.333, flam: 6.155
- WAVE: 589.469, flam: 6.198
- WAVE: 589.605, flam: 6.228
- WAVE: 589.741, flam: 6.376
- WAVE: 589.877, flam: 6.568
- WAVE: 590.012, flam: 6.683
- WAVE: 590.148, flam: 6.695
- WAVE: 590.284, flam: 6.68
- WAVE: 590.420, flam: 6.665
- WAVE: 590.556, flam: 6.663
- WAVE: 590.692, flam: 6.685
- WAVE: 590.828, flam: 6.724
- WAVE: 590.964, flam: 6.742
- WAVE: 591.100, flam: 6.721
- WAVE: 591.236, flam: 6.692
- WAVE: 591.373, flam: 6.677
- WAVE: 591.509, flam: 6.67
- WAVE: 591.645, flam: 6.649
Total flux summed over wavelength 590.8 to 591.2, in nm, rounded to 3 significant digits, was 20.2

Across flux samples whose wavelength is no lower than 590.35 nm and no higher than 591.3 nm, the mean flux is 6.70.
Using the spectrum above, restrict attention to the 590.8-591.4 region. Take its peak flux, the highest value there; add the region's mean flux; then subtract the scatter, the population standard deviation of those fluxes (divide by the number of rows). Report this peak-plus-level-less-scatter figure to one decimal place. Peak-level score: 13.4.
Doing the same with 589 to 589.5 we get 12.2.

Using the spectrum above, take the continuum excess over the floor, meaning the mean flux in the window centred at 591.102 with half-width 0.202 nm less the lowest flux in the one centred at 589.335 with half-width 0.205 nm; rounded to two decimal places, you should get 0.68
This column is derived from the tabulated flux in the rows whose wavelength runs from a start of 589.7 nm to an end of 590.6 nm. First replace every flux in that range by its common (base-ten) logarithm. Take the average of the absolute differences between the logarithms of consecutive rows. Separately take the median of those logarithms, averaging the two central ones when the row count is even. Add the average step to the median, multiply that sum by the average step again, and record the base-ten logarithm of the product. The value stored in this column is -2.49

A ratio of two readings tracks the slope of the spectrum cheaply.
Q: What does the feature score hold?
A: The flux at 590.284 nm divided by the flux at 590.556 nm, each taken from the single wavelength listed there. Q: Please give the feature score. 1.003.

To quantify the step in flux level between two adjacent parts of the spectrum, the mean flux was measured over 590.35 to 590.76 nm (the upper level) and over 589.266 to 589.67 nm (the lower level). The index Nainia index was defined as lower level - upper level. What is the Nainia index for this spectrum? -0.5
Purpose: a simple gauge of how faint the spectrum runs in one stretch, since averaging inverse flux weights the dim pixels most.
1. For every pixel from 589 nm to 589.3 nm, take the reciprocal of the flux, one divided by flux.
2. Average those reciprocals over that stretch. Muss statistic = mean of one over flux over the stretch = 0.166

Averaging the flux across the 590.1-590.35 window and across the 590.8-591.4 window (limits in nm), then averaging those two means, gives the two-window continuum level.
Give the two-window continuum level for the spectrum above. 6.70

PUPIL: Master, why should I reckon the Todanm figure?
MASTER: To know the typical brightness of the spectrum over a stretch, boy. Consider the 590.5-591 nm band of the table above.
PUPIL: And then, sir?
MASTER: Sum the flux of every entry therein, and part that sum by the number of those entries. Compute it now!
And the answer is 6.70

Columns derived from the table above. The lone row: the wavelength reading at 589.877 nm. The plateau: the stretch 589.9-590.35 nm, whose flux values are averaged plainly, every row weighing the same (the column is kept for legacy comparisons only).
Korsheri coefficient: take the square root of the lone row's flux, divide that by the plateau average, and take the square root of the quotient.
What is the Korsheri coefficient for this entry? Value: 0.619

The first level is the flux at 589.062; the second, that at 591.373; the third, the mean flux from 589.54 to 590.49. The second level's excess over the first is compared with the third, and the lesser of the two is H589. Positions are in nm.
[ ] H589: 0.68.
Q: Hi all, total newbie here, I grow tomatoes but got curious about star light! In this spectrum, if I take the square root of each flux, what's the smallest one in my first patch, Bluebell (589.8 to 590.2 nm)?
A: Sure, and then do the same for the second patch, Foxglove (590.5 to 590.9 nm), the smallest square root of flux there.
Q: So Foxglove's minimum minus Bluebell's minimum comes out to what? 0.018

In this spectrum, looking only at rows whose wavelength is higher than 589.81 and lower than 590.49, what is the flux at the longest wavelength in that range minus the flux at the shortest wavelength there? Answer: 0.10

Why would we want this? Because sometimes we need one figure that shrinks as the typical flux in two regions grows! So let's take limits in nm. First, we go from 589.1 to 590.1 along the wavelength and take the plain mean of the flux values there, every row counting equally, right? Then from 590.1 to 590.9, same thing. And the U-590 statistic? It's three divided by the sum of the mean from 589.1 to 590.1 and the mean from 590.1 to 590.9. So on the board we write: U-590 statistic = 0.231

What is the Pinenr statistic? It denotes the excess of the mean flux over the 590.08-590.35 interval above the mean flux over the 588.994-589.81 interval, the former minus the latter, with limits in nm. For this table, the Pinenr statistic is 0.52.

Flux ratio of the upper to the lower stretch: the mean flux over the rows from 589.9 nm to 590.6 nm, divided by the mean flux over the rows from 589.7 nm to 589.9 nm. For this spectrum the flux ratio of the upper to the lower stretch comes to 1.03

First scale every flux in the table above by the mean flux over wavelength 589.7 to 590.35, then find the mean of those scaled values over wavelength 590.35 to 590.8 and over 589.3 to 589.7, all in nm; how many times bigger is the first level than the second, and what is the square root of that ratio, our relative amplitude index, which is 1.04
